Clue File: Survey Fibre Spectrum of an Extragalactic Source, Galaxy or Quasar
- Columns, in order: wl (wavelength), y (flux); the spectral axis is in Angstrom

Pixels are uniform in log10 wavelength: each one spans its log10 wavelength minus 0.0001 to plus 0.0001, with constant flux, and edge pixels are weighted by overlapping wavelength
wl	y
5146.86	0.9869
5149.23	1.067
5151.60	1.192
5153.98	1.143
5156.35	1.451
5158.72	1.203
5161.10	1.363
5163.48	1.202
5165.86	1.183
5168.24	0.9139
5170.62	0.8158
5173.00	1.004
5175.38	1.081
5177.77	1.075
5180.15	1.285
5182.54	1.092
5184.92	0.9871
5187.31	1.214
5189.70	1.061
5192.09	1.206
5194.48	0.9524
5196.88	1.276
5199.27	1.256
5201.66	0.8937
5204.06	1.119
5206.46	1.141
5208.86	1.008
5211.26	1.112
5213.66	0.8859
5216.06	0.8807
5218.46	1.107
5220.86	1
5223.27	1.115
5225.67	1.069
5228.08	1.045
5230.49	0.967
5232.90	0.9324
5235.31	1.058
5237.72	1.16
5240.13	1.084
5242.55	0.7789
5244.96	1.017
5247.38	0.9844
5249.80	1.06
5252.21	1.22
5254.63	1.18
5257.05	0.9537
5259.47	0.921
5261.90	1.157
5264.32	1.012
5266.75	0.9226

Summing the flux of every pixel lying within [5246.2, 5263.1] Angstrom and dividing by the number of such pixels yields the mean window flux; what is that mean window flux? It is 1.07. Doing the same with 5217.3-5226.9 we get 1.07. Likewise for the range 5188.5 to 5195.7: 1.07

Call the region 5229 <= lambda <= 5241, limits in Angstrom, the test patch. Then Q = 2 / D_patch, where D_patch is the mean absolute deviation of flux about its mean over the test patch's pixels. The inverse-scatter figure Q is 28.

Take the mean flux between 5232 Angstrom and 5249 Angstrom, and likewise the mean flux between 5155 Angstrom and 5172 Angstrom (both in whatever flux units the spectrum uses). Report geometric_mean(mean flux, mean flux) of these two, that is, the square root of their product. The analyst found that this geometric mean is 1.079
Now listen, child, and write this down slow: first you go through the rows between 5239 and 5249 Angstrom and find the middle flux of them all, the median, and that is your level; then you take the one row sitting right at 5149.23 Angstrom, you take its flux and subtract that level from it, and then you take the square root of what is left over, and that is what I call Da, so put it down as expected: 0.26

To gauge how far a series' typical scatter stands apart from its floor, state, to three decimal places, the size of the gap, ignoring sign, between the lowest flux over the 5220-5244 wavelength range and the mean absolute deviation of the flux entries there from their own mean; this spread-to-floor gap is 0.698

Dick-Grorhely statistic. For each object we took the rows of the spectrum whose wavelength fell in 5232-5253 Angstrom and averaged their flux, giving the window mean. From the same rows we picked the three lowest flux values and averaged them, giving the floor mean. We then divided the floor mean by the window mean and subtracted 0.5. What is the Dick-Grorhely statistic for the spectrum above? 0.37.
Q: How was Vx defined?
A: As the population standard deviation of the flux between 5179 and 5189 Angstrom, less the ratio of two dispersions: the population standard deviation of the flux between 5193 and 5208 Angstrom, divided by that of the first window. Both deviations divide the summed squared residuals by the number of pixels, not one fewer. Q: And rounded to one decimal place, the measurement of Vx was -1.1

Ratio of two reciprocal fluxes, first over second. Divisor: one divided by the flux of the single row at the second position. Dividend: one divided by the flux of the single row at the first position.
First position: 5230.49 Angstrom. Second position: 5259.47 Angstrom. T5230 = 0.95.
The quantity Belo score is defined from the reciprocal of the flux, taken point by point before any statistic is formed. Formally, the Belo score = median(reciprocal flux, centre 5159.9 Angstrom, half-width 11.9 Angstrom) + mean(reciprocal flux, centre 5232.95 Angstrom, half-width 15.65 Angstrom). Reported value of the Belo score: 1.83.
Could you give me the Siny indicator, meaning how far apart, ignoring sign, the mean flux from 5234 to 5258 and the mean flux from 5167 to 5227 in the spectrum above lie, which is 0.012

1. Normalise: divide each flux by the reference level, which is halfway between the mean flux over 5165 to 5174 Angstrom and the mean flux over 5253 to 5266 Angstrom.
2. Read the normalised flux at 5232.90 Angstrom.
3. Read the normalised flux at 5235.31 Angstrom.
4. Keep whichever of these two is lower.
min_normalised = 0.92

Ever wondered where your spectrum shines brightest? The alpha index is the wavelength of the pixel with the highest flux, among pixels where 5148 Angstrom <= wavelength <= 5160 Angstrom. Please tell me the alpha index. 5156.35 Angstrom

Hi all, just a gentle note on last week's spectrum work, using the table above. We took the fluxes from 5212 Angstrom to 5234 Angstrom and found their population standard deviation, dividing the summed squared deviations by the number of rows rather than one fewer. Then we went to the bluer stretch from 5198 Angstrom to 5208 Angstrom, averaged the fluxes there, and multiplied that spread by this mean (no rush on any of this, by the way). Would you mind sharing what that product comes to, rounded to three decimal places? 0.093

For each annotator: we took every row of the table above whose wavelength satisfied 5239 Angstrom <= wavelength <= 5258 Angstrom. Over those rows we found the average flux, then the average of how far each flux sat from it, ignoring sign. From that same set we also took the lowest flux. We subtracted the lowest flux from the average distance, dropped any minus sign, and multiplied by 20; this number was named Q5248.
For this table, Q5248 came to 14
